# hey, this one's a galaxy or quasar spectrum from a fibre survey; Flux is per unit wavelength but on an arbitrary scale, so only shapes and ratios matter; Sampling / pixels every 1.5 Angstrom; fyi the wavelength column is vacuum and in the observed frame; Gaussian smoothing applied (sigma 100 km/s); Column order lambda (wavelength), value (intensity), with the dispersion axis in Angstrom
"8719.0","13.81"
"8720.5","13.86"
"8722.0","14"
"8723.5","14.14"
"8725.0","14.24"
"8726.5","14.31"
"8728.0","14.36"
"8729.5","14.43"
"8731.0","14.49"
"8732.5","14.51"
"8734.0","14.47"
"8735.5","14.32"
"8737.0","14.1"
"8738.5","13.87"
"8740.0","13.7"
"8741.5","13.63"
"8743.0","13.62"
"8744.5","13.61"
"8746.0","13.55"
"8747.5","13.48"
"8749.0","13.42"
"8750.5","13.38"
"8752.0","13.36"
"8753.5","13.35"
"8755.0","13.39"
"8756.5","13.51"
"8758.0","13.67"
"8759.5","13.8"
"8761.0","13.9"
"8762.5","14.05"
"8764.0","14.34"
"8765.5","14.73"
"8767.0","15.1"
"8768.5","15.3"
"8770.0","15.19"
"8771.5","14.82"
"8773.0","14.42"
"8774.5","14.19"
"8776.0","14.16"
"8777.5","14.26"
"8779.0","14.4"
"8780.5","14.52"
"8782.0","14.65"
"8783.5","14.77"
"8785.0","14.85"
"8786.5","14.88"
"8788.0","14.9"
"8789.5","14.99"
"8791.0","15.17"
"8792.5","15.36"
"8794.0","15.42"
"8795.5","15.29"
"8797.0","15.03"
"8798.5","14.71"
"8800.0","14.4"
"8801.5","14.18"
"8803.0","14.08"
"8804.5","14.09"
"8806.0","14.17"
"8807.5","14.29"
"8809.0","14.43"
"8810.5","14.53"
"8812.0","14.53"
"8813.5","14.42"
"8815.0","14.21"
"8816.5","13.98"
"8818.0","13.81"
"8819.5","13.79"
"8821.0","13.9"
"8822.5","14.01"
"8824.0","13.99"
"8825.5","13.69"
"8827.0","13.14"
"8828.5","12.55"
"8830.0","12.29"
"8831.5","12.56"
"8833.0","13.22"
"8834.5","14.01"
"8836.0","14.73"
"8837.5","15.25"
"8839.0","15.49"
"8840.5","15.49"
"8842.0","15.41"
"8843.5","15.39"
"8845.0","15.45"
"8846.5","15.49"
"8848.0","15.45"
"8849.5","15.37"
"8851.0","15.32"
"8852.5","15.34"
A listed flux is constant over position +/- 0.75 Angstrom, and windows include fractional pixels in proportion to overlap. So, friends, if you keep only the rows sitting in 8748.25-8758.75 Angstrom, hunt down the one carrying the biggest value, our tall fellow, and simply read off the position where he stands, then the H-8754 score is 8758.0 Angstrom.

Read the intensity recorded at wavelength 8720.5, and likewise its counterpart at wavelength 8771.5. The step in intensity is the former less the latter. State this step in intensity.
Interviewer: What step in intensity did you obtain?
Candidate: -1.0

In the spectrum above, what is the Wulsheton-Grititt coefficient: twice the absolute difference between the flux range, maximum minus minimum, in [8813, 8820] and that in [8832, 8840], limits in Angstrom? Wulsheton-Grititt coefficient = 3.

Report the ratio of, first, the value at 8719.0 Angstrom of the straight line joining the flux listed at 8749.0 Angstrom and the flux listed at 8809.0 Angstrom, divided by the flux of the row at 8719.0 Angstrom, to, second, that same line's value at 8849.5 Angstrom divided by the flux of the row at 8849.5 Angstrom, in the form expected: 0.95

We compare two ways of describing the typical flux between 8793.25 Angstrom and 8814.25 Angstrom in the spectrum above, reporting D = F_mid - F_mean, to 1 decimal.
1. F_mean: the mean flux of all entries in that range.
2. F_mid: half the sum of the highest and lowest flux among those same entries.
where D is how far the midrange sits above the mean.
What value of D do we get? 0.2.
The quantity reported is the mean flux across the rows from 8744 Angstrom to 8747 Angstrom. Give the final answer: 13.6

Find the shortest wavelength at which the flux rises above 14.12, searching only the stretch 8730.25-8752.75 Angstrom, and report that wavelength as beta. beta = 8731.0 Angstrom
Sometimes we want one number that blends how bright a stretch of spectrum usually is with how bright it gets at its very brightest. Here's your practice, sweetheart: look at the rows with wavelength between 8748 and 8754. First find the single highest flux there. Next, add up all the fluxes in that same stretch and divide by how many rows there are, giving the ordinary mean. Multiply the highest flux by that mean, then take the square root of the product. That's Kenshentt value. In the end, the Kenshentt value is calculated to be 13.4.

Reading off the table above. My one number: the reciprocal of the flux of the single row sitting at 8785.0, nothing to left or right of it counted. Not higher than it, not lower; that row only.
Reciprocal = 0.0673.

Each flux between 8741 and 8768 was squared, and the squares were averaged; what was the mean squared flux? 190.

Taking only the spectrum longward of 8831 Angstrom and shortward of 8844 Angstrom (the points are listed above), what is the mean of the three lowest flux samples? 13.3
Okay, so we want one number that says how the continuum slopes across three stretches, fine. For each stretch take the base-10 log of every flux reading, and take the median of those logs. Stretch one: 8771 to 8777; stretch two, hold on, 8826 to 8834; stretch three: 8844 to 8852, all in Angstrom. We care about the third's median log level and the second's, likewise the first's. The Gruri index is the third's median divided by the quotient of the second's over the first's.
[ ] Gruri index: 1.25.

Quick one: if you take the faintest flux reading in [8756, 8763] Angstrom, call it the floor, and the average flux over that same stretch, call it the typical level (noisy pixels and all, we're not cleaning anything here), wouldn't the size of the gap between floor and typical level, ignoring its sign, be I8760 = 0.3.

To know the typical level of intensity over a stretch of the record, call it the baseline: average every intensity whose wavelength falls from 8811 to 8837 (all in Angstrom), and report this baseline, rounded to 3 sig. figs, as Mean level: 13.7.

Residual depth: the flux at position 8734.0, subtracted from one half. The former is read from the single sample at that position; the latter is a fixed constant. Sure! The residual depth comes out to -14.0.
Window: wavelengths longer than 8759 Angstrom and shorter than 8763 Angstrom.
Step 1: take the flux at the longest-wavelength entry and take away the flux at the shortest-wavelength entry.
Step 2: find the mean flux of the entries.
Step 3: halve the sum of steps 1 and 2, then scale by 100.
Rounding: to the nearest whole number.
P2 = 708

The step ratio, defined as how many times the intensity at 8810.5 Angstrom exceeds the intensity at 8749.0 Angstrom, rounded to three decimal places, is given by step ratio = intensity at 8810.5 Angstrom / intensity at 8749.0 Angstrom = 1.083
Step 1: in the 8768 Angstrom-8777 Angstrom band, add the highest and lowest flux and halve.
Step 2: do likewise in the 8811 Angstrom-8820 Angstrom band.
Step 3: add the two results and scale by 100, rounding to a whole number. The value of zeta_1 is 2889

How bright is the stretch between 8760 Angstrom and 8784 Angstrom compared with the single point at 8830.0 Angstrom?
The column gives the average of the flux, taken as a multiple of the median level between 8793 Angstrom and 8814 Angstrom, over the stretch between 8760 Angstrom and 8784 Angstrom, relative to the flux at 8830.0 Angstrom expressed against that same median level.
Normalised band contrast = 1.18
